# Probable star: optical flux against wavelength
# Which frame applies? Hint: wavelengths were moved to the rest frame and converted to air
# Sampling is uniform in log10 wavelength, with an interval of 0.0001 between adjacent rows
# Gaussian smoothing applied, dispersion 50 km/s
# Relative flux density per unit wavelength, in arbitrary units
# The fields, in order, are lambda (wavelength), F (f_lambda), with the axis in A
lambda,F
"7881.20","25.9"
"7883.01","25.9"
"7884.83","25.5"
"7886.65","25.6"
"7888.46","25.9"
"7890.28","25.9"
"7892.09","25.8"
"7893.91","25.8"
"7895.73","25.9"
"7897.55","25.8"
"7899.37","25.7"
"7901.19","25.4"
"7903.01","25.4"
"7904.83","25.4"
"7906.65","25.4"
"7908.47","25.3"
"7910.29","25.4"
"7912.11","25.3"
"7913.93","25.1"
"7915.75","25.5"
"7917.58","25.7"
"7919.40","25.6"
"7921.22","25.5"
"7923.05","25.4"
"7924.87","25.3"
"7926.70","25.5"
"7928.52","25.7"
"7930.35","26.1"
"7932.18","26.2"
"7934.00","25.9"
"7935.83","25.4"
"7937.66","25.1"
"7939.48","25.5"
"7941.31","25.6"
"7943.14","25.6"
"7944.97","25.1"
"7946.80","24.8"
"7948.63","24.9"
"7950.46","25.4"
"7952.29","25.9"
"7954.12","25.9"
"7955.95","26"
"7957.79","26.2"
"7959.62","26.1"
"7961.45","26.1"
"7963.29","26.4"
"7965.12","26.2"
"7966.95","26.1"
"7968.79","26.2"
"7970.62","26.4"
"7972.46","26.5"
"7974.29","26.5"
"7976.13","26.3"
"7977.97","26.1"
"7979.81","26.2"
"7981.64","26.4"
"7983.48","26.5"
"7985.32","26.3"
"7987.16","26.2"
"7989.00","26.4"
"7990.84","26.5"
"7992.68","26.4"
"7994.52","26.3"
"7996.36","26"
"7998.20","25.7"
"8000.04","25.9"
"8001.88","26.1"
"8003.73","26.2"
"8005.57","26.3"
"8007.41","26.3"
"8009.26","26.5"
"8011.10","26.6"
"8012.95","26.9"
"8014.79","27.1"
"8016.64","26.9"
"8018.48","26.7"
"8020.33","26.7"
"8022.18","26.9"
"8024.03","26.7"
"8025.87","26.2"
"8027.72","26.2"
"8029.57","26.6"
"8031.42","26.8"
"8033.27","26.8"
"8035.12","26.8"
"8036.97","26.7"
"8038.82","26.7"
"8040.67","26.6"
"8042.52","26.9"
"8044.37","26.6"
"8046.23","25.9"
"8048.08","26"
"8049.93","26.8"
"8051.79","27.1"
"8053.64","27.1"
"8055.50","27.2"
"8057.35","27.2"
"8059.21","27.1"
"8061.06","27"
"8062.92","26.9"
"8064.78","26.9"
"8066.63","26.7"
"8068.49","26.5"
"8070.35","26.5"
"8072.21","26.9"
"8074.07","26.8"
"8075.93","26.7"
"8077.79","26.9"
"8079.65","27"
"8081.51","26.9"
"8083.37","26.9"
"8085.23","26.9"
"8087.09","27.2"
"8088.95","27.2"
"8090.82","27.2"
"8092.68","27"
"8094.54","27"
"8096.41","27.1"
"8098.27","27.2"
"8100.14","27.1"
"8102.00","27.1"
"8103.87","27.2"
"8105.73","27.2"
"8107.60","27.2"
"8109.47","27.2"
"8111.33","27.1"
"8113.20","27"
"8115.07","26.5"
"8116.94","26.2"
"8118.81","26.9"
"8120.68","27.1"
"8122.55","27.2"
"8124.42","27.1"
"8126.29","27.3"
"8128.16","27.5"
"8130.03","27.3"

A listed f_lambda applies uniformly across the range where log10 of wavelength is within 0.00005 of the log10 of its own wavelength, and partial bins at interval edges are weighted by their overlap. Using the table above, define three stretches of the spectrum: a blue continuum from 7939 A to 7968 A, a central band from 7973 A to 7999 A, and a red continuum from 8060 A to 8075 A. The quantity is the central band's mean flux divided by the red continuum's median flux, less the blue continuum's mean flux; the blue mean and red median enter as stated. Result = -24.76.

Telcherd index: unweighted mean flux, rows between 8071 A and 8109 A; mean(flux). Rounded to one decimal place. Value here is 27.0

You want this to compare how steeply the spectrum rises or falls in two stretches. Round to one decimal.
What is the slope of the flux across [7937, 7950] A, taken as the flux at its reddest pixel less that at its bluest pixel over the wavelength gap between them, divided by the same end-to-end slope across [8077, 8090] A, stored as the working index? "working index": -0.7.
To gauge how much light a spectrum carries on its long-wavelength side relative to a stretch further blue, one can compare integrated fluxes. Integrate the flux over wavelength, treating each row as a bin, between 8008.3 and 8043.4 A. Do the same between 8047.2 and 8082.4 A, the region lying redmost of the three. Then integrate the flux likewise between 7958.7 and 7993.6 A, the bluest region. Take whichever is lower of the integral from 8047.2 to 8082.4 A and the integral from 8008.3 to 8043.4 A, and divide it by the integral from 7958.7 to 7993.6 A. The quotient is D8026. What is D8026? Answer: 1.02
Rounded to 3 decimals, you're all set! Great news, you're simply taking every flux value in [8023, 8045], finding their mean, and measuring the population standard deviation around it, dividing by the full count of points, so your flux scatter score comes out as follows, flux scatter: 0.213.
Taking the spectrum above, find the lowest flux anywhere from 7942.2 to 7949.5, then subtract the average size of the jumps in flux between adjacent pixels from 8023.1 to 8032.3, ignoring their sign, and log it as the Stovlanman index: 24.5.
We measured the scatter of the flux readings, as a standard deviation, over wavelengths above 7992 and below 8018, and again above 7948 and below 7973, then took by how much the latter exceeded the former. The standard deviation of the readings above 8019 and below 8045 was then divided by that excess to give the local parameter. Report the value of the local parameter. 11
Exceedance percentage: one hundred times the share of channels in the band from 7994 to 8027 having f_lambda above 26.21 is 67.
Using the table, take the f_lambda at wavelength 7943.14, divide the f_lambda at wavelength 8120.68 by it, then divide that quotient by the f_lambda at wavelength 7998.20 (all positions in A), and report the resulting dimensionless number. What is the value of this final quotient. 0.0412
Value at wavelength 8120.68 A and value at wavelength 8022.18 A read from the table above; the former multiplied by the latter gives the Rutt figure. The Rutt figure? 729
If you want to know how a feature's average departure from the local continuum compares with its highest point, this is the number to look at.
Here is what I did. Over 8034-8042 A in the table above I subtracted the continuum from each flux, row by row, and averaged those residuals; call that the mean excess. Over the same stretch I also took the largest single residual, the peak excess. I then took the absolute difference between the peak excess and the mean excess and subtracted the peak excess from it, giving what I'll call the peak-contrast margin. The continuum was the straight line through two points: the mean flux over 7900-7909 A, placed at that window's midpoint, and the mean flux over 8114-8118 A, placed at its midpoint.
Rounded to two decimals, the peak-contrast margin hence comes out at -0.71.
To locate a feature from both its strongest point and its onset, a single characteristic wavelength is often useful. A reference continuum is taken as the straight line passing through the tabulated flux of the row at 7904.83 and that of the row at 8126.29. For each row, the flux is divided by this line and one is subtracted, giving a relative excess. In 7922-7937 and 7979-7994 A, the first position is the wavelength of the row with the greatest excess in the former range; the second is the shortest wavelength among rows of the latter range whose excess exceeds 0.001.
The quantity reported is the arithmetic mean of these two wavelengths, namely 7956.0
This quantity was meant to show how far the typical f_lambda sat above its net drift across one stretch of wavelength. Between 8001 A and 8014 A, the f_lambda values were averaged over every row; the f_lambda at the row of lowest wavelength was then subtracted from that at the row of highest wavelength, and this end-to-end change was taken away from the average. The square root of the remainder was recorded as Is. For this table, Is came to 5.06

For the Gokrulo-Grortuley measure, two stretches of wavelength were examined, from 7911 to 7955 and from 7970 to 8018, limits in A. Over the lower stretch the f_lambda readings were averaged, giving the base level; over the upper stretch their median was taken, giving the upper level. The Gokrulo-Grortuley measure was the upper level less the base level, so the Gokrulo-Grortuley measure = 0.85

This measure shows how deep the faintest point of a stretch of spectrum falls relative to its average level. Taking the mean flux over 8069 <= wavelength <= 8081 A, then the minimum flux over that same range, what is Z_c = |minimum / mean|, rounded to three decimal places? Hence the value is 0.989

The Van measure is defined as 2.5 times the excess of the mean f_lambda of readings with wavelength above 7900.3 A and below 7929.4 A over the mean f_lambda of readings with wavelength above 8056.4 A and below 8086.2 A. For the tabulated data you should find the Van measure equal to -3.6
